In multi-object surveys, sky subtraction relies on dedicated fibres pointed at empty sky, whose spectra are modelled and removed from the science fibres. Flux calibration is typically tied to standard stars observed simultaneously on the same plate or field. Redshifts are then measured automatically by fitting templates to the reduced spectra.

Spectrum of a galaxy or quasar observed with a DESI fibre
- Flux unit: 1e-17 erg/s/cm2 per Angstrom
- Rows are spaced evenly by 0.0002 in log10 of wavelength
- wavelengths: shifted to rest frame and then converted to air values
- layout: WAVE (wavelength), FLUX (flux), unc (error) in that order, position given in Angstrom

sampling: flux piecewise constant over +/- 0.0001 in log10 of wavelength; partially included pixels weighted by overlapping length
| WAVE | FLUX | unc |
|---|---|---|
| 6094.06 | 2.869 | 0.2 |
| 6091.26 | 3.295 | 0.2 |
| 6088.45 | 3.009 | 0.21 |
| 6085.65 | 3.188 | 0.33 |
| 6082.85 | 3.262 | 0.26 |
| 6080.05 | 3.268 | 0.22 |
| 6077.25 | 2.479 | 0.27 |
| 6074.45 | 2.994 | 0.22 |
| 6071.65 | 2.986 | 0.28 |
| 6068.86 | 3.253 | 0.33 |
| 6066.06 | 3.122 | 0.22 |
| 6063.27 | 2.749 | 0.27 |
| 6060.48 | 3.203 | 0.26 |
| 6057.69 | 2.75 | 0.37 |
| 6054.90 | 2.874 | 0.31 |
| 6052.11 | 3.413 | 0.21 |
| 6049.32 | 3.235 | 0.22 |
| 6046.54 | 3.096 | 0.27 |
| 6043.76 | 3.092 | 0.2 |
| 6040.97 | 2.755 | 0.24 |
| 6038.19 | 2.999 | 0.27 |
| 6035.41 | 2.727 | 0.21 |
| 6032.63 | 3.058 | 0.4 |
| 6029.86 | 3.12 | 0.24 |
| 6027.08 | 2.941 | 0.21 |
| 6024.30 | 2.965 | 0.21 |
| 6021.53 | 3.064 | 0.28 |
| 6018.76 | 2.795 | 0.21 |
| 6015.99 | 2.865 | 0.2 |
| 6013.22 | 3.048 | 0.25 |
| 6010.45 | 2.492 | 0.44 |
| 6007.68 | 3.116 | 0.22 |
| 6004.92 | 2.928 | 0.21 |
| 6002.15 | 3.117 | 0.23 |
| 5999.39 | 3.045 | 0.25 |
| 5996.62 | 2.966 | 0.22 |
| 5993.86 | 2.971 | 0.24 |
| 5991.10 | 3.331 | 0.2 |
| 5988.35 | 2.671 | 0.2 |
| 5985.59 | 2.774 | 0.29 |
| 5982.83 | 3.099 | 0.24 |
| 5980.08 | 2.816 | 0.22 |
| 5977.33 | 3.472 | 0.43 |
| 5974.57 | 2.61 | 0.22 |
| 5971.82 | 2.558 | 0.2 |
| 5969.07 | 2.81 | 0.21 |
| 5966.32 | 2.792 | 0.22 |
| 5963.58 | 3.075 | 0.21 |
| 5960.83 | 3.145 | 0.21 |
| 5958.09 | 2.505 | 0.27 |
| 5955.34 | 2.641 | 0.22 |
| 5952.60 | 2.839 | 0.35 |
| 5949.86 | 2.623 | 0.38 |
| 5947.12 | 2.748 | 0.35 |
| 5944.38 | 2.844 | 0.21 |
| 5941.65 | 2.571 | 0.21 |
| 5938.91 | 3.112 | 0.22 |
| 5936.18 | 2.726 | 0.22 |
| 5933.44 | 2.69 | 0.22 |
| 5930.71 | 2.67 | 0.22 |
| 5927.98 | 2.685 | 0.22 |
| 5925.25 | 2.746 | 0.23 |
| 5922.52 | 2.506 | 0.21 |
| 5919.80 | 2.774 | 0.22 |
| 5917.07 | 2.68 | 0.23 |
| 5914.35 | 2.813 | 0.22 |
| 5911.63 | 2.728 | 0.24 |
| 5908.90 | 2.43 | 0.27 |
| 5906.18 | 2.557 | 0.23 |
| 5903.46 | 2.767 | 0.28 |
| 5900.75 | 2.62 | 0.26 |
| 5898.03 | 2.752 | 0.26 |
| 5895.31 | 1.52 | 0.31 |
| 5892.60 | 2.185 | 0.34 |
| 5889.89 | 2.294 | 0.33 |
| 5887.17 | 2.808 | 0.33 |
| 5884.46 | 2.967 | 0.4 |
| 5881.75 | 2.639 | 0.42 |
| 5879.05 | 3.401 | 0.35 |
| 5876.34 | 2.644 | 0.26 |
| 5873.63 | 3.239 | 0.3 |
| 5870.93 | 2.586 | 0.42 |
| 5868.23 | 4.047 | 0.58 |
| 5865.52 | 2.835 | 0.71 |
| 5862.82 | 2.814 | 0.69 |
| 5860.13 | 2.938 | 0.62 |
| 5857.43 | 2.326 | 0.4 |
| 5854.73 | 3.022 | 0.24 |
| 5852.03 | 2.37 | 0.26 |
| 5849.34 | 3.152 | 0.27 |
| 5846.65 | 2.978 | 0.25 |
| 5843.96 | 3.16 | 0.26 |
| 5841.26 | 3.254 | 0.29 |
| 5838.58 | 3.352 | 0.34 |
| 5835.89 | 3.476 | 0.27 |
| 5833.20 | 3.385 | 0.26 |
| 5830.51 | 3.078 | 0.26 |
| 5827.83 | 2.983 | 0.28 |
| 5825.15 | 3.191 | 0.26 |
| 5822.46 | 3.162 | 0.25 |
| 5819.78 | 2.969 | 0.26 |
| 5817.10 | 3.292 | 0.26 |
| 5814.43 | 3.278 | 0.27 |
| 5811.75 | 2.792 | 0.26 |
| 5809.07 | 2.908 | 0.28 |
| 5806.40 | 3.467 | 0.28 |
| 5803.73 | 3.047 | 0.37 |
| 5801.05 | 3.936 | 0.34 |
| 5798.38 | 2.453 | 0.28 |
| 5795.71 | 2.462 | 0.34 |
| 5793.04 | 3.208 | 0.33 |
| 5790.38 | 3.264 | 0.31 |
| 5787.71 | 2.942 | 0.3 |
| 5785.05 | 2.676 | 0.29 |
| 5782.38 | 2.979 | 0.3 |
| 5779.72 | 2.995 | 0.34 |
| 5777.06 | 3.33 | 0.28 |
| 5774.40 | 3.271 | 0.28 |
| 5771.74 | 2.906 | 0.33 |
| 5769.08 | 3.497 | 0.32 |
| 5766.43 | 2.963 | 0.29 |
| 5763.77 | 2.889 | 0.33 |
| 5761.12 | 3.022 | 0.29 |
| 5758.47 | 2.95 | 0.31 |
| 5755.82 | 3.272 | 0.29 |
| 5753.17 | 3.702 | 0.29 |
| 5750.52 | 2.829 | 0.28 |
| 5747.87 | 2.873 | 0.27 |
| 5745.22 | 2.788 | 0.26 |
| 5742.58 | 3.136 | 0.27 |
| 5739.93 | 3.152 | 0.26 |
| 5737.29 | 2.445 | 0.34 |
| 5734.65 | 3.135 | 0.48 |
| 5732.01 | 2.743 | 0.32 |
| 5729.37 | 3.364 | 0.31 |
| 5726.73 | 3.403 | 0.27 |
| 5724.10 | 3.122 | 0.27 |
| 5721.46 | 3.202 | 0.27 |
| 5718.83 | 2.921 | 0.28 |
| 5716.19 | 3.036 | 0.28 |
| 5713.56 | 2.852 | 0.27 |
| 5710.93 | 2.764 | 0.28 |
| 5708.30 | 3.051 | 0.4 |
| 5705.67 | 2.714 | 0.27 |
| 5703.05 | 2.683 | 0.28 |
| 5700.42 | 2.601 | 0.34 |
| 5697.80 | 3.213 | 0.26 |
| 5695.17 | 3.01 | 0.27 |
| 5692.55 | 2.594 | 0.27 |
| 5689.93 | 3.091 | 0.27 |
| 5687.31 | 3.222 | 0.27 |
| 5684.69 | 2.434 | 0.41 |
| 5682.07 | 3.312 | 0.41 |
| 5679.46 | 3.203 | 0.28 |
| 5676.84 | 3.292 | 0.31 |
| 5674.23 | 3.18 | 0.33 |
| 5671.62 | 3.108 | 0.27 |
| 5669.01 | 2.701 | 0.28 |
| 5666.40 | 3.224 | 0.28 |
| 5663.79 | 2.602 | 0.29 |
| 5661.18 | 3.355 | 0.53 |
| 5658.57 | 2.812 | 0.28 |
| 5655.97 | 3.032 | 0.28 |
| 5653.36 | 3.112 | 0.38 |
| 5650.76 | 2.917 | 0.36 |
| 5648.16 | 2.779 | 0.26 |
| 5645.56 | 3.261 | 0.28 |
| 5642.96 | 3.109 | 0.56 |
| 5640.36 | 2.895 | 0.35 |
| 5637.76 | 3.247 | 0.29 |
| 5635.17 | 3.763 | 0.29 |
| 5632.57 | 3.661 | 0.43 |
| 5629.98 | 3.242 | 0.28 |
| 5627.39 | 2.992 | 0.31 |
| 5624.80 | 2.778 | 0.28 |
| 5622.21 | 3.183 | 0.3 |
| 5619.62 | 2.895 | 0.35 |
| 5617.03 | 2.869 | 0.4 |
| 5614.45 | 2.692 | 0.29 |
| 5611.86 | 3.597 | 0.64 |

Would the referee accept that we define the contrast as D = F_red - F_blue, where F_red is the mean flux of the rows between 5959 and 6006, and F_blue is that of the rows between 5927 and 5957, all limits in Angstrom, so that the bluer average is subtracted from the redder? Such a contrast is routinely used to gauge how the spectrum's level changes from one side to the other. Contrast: 0.21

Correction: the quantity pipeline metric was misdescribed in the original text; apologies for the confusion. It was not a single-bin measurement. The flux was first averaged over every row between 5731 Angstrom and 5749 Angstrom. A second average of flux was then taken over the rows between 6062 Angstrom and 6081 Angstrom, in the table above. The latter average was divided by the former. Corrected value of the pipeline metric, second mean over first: 1.03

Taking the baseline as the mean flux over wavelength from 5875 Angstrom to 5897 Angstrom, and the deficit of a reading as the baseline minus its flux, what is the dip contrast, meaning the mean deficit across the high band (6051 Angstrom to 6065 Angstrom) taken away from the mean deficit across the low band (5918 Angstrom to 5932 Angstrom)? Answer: 0.32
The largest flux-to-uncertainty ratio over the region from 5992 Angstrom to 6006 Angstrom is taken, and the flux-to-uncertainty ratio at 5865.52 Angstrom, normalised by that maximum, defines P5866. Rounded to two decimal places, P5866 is 0.29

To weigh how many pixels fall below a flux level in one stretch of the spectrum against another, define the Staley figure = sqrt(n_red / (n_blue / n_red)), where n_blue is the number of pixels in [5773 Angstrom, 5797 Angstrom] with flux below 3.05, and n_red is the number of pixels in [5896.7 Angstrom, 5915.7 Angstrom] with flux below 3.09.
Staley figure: 3.1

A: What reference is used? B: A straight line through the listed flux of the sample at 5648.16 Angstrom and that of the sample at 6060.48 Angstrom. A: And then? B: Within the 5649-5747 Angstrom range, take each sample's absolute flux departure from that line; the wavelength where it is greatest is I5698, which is 5661.18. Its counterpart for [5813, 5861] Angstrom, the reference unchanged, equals 5857.43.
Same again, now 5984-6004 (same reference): 5988.35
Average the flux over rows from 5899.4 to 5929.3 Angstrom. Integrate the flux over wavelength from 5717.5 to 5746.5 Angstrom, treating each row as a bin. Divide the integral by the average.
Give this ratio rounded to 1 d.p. 33.1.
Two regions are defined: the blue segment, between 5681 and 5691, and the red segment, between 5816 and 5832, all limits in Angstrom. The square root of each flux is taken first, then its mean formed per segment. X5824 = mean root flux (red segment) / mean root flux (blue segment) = 1.02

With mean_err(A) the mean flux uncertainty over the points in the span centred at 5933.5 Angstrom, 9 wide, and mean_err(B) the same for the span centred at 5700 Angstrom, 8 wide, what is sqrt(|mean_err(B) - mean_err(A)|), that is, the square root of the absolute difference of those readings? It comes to 0.27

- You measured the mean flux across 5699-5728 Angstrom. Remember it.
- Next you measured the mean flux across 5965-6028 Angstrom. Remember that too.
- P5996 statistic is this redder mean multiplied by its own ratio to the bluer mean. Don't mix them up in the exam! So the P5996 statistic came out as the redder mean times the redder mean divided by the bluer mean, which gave 2.91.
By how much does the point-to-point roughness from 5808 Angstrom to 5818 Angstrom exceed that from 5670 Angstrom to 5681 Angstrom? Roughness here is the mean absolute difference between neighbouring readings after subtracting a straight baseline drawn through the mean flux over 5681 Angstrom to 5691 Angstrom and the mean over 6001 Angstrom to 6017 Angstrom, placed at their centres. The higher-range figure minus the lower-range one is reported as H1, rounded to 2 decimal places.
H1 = 0.11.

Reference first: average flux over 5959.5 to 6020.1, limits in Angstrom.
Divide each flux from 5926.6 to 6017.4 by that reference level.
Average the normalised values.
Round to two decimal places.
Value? 0.98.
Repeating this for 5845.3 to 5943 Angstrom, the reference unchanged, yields 0.93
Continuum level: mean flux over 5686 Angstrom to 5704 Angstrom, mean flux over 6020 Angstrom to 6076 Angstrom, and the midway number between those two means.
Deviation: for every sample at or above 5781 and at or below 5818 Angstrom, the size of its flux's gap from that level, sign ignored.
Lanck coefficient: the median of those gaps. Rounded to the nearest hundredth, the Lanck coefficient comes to 0.29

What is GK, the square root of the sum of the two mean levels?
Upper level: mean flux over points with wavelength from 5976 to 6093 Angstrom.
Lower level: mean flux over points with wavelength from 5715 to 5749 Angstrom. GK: 2.46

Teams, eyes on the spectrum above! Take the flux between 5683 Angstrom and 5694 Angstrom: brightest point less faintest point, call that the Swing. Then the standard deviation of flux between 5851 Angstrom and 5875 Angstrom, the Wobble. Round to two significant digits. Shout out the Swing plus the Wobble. 1.3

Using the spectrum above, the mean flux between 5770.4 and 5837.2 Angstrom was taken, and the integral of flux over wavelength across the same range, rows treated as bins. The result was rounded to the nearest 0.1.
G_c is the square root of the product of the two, 25.3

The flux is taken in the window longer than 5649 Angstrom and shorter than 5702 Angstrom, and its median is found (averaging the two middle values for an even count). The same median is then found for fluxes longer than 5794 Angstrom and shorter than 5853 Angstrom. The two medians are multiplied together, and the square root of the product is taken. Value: 3.13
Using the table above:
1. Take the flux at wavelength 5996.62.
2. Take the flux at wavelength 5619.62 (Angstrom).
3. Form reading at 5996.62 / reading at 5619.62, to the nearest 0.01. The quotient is 1.02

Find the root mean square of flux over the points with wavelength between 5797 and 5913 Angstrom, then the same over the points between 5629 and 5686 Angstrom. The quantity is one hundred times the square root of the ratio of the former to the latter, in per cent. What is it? 97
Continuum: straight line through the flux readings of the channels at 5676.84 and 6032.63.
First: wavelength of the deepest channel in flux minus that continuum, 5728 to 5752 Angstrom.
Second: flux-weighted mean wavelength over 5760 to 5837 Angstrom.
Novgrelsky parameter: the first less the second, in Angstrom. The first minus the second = -61.5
